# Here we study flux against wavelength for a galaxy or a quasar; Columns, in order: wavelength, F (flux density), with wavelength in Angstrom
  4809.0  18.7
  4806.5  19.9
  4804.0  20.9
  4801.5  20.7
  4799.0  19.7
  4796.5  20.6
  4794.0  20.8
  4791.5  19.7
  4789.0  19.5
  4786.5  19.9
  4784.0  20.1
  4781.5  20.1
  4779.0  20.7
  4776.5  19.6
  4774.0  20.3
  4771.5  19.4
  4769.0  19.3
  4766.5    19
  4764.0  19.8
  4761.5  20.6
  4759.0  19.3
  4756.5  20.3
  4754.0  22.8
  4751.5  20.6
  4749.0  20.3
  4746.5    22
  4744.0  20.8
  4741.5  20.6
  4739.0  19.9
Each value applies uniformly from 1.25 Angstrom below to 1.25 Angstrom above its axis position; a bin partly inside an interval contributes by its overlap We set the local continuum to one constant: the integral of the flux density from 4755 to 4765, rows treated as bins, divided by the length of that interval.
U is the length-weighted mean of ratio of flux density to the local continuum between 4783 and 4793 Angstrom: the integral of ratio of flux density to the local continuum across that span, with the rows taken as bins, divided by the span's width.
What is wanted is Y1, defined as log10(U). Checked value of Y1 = -0.006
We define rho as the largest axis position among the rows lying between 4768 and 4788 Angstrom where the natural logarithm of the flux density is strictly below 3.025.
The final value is 4786.5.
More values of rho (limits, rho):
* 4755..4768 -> 4766.5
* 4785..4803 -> 4799.0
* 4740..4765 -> 4764.0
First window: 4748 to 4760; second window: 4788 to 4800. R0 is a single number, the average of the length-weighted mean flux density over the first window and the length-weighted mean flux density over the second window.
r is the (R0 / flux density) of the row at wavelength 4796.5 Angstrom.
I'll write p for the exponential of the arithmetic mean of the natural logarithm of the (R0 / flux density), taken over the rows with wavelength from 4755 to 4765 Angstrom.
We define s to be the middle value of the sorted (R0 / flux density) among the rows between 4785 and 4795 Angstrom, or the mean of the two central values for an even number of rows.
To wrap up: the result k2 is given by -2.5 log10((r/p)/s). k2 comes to 0.06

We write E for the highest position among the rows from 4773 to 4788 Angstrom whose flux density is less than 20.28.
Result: 4786.5 Angstrom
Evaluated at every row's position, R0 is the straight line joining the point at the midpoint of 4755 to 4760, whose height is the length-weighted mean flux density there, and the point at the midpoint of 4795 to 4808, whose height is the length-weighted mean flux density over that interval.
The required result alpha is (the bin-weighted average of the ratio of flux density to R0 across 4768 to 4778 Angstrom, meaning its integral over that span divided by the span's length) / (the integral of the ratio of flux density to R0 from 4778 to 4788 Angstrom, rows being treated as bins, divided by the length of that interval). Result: 0.980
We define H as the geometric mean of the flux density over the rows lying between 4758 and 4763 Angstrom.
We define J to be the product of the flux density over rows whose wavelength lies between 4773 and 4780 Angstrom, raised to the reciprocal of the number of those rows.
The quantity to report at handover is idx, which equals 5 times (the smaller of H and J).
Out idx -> 100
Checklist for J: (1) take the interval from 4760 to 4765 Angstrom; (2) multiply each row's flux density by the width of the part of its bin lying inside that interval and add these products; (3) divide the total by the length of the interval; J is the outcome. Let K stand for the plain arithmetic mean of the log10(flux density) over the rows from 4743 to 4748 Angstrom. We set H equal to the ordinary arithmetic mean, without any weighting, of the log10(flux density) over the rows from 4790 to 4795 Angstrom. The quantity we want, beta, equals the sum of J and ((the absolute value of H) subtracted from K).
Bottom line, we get 20.2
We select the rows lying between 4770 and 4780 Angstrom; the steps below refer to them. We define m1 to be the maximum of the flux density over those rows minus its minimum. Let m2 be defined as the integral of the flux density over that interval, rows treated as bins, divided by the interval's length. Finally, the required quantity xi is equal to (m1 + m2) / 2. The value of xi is 10.6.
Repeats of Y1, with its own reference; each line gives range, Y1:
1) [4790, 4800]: 0.003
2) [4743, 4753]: 0.019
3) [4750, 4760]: 0.015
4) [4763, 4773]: -0.015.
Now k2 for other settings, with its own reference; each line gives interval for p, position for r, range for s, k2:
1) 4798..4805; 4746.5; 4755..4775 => 0.12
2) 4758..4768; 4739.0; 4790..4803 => 0.00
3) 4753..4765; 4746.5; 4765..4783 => 0.12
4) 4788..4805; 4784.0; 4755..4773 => 0.05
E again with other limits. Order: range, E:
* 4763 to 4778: 4776.5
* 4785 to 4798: 4791.5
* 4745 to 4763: 4759.0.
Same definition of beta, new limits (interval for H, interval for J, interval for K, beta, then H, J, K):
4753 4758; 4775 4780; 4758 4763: 20.1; 1.33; 20.1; 1.30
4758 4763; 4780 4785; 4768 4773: 20.1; 1.30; 20.1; 1.29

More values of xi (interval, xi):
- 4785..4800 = 10.7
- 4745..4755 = 11.9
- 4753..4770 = 12.0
